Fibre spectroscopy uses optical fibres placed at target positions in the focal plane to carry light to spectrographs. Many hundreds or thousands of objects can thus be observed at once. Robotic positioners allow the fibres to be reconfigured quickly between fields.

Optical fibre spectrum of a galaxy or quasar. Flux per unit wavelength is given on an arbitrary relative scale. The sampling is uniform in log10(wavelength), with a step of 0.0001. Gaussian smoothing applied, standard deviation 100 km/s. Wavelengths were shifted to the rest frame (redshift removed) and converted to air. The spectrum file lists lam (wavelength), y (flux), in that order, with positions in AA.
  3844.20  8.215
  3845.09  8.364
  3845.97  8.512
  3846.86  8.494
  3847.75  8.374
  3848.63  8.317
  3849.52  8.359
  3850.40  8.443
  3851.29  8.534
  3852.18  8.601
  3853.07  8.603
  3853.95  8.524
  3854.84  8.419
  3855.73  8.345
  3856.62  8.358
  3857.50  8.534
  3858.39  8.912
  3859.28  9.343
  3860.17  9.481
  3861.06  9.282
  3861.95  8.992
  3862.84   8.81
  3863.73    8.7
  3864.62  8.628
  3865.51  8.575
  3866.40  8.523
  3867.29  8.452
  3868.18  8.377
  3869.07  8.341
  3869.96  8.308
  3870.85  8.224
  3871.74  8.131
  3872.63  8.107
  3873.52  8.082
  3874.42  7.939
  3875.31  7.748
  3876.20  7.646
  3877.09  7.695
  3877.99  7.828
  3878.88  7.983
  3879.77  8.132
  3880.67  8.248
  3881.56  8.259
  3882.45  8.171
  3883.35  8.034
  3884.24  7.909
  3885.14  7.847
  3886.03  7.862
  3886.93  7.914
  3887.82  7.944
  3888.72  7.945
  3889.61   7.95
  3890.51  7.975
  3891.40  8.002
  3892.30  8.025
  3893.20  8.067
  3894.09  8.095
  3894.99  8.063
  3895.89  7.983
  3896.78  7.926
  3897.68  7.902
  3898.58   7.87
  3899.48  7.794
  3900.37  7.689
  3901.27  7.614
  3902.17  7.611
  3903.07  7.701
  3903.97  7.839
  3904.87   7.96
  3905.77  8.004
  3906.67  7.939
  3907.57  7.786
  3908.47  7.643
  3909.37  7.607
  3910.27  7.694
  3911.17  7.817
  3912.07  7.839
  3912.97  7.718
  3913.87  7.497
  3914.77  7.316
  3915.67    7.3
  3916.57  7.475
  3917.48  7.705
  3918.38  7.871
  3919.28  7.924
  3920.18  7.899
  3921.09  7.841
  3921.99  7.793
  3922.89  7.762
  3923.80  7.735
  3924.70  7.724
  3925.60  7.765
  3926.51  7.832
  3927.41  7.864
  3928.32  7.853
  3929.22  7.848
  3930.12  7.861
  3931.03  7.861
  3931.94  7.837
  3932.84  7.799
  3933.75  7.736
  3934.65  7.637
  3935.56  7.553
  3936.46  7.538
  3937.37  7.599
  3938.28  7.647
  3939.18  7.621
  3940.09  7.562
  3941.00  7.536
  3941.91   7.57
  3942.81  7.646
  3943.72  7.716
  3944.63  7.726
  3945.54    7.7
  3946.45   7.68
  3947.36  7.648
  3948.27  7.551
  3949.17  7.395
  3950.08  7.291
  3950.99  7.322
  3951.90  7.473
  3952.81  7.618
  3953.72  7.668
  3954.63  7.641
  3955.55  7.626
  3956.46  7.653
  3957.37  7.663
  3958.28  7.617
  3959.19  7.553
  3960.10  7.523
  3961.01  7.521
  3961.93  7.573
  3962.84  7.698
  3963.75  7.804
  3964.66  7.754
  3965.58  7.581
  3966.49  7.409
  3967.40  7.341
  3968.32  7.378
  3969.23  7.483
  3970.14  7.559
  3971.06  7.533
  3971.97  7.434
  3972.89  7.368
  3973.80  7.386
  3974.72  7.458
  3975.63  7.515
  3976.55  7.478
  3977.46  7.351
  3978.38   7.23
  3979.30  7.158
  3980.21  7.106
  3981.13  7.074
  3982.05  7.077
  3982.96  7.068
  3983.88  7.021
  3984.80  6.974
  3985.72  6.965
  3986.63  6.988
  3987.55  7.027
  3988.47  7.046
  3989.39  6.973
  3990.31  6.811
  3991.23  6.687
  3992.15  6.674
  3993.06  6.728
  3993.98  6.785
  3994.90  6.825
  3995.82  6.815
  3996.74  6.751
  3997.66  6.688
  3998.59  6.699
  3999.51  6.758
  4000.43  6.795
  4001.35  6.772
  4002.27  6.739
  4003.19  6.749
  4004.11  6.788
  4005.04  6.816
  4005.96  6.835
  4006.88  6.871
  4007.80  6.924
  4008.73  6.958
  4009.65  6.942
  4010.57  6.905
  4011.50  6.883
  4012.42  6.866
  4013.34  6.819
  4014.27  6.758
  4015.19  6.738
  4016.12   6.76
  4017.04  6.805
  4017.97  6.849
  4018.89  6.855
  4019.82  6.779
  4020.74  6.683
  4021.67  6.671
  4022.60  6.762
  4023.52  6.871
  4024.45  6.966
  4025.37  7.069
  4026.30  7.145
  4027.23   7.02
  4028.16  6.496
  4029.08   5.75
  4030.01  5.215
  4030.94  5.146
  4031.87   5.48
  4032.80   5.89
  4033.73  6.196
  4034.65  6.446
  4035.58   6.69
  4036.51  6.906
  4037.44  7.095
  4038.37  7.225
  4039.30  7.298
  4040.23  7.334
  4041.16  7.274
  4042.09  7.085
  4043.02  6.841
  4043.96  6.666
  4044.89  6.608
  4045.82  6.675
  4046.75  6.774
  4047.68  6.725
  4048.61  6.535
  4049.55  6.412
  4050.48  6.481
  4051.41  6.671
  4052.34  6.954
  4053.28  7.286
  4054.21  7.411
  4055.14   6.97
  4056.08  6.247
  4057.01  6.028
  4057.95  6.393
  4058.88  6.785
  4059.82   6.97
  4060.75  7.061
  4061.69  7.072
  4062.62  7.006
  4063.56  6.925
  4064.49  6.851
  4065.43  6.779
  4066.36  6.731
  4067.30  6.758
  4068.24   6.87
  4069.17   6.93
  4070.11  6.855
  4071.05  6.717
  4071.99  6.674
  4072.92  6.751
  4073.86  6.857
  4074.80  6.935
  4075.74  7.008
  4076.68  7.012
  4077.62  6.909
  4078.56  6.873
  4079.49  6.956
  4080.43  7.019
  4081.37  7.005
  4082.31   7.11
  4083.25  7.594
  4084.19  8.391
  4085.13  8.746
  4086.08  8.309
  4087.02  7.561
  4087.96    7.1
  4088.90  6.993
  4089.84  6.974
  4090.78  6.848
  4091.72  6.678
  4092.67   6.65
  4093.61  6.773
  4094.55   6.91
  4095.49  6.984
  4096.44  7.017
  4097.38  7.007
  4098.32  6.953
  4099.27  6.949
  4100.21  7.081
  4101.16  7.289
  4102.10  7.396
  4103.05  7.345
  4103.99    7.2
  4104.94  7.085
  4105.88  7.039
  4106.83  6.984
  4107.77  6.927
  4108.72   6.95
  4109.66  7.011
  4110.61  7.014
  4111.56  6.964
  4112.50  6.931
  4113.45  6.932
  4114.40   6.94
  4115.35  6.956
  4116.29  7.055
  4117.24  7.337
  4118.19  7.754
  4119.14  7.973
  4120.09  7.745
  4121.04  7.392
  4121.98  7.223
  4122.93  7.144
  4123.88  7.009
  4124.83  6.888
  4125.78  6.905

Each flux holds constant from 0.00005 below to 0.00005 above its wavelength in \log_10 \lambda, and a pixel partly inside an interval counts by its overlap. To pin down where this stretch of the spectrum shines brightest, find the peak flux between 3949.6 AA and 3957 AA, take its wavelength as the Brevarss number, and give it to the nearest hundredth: 3953.72 AA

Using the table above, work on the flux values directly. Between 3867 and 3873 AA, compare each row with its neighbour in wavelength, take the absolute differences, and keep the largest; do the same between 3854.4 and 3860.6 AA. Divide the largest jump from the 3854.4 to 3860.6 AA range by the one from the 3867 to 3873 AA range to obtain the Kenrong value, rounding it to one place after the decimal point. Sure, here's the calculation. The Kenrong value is 4.6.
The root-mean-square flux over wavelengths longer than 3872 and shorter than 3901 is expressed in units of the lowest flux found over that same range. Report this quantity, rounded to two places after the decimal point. 1.04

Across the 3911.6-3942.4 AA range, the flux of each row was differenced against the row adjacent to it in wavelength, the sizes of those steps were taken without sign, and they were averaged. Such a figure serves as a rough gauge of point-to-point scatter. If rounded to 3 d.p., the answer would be 0.064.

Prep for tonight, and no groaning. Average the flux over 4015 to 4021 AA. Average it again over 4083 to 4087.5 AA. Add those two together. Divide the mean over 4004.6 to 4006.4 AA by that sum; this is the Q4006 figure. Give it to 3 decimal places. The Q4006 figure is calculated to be 0.458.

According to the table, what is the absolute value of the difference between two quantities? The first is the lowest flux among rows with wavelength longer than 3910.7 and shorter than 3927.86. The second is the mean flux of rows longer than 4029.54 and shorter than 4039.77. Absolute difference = 1.0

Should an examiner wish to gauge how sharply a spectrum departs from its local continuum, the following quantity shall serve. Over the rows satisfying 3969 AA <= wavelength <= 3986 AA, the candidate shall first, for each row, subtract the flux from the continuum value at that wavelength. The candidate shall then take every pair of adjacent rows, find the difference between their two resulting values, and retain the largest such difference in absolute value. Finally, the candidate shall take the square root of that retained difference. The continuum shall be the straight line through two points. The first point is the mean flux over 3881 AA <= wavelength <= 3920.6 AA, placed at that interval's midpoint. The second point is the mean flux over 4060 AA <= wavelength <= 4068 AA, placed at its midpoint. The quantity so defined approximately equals 0.349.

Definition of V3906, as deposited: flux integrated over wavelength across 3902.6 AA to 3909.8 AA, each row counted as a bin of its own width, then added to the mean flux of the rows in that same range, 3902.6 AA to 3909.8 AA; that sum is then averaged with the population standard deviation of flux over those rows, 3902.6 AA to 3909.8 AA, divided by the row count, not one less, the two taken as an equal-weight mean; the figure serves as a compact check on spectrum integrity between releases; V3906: 32.1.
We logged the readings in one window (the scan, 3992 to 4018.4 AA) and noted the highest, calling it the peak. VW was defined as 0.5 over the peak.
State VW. 0.072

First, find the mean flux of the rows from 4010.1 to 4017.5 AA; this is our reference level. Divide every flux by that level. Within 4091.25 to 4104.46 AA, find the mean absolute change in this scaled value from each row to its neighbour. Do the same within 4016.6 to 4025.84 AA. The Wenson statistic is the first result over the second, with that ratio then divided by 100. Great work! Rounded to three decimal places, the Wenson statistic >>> 0.012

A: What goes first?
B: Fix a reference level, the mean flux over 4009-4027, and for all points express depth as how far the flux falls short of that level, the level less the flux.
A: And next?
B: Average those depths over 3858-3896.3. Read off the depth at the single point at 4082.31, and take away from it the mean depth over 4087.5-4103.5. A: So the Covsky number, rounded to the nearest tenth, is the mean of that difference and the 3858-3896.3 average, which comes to -0.8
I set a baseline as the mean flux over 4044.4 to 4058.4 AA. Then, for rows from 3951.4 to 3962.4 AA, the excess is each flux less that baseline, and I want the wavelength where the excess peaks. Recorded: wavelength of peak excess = 3953.72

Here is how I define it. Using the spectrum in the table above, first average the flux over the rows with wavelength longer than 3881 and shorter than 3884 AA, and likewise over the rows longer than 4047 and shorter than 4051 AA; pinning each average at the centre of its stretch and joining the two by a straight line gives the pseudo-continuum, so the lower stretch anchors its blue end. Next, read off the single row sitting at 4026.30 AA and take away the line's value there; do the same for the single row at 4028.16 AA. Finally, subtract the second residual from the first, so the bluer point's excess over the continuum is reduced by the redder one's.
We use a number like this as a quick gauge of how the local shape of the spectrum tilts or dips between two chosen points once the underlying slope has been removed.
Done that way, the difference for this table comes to 0.63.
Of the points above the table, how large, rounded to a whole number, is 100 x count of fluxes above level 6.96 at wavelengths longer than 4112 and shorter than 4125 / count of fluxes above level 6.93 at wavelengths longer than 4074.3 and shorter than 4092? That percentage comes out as 60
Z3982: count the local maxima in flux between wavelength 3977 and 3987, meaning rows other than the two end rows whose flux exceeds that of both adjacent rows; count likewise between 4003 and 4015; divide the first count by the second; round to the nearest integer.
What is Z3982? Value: 1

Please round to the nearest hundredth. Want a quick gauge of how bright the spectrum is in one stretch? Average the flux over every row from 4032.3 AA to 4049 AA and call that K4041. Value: 6.79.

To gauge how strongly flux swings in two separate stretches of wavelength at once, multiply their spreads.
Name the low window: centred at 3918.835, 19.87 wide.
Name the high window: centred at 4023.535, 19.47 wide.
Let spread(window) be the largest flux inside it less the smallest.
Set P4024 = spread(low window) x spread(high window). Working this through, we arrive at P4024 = 1.2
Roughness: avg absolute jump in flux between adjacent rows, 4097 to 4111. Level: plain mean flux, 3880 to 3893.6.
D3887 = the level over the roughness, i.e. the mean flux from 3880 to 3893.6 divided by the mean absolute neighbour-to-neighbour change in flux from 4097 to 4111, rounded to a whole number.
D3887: 106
